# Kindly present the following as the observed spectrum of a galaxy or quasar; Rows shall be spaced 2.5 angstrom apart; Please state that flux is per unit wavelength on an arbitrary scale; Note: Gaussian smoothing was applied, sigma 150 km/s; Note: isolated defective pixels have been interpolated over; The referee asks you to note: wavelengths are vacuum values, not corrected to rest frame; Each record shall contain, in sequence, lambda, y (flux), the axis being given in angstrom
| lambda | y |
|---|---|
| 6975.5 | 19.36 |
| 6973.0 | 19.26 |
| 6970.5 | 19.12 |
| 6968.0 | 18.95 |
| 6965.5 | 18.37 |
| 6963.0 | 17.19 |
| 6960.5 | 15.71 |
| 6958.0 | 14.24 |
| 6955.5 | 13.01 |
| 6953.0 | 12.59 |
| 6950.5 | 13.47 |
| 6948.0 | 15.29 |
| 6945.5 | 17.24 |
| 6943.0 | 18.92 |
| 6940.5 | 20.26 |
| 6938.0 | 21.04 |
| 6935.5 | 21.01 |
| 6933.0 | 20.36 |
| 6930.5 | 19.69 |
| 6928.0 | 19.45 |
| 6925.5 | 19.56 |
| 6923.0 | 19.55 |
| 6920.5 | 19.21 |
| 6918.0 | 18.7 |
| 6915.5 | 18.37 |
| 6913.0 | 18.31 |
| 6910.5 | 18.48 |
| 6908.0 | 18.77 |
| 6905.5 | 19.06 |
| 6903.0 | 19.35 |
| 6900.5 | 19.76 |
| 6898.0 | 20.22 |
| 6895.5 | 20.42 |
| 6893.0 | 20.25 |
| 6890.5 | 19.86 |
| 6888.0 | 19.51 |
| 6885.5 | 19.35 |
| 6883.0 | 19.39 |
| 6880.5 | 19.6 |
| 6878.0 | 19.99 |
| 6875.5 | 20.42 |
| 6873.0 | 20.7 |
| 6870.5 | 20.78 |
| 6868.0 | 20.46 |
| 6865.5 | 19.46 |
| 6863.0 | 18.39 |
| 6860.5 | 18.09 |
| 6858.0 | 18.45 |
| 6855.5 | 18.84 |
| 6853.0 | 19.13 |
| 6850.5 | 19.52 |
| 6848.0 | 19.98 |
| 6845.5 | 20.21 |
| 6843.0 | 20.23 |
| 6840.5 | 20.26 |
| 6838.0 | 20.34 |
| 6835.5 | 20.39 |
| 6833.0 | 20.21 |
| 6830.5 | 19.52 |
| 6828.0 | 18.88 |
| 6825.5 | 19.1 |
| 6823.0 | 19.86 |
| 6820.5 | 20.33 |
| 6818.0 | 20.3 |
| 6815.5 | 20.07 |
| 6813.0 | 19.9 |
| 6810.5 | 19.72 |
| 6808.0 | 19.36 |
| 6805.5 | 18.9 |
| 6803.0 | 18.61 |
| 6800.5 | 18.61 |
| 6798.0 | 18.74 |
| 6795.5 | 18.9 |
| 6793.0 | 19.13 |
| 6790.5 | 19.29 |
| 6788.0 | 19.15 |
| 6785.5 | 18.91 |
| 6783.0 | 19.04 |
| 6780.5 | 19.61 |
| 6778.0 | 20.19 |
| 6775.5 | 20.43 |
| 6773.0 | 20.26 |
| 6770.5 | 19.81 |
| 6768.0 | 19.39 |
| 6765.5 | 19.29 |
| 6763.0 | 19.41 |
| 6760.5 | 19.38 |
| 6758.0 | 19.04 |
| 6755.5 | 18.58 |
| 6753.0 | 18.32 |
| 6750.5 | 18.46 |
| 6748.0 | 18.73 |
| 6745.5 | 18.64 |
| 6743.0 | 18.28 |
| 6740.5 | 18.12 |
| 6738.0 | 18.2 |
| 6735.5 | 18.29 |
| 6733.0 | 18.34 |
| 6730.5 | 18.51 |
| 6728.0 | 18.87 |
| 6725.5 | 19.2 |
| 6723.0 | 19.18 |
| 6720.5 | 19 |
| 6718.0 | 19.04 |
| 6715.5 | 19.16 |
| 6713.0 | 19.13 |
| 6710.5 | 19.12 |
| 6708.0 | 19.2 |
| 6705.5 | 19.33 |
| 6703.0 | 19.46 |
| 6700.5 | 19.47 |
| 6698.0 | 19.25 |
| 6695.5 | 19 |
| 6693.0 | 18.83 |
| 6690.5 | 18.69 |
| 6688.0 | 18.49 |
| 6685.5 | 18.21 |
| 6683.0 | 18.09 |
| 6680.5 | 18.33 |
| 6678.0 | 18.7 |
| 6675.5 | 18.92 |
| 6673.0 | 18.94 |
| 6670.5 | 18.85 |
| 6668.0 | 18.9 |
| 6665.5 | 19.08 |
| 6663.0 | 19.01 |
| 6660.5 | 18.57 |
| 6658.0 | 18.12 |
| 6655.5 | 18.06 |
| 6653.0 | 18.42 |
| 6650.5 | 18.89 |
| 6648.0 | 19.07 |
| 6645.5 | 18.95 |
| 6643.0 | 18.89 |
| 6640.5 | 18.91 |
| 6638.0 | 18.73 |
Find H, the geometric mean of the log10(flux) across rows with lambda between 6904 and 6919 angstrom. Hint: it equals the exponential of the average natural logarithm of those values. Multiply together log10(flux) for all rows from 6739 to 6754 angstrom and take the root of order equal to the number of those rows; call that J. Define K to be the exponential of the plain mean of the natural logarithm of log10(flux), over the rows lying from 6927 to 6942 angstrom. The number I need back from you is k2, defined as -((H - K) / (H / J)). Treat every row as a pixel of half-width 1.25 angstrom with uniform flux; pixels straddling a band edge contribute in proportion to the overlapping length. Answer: 0.04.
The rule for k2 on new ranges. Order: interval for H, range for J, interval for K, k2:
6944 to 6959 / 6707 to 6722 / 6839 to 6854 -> 0.16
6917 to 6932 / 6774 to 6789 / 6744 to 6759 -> -0.02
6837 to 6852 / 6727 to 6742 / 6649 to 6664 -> -0.03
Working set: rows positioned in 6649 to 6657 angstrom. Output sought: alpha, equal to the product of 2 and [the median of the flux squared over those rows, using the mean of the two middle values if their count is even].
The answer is 679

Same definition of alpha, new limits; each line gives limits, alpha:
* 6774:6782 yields 815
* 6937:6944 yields 821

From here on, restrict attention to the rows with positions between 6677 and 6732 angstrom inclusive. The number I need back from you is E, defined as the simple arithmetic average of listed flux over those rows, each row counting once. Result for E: 18.9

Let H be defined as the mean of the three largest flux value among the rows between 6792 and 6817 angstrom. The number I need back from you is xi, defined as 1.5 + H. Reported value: 21.4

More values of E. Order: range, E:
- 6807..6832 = 19.7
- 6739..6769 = 18.8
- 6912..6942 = 19.6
